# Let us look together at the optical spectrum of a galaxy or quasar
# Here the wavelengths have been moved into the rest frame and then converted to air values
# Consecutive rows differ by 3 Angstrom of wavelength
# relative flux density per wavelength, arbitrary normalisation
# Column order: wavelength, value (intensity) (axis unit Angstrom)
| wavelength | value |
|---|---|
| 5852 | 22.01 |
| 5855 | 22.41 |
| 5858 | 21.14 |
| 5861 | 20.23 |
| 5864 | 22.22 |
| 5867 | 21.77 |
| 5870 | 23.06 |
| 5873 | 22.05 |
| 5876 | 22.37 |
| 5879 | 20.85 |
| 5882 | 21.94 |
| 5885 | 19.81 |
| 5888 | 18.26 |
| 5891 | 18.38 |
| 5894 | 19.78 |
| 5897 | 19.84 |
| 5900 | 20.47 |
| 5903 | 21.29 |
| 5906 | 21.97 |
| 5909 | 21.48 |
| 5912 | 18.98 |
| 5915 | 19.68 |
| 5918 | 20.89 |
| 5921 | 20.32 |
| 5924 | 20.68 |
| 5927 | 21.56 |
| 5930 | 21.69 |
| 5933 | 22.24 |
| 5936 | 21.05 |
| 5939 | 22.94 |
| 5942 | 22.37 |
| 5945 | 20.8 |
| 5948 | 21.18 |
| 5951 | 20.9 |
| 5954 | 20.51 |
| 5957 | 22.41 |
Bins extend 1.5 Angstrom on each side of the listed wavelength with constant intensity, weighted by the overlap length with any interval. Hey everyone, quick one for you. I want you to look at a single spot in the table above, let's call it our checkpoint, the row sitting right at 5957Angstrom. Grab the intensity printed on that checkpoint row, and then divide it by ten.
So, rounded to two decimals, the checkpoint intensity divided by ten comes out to 2.24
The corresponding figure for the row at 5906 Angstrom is 2.20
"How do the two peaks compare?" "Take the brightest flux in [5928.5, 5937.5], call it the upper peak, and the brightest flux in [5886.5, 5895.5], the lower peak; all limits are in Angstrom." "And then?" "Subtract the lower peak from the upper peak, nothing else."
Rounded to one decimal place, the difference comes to 2.5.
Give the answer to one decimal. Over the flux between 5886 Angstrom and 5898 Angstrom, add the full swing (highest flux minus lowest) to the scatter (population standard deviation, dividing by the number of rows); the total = 2.3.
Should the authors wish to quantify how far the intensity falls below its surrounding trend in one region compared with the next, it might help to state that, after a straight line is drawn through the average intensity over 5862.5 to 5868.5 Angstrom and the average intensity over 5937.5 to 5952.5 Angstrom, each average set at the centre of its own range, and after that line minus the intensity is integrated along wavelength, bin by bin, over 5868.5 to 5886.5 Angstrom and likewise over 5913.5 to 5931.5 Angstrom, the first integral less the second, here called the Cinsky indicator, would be -12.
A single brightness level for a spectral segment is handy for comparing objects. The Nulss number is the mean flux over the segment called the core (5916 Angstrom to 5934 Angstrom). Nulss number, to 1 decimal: 21.2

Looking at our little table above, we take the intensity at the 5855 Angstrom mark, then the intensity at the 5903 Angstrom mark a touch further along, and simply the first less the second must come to 1.1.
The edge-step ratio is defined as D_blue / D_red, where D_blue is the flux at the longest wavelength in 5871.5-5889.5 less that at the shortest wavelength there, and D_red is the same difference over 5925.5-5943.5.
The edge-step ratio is -4.7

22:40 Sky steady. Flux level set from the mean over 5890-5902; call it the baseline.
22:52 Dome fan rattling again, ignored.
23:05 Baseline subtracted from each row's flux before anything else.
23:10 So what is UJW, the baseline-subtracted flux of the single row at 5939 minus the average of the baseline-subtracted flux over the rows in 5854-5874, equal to 1.1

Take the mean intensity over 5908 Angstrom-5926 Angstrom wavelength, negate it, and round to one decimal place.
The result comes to -20.3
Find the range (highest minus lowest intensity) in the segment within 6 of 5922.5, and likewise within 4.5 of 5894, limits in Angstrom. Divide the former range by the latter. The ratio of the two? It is 0.85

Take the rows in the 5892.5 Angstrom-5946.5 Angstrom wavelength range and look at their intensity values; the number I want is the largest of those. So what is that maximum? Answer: 22.94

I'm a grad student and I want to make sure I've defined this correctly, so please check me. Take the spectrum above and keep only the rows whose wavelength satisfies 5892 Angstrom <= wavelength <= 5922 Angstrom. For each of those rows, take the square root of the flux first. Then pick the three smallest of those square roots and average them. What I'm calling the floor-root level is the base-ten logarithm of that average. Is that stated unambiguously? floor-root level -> 0.645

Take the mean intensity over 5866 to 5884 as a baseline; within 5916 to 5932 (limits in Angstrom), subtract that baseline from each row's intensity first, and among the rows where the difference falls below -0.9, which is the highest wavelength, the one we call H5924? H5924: 5924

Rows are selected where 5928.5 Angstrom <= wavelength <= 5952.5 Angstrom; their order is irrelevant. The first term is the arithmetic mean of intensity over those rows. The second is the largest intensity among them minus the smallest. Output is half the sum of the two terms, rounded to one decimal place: 11.9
